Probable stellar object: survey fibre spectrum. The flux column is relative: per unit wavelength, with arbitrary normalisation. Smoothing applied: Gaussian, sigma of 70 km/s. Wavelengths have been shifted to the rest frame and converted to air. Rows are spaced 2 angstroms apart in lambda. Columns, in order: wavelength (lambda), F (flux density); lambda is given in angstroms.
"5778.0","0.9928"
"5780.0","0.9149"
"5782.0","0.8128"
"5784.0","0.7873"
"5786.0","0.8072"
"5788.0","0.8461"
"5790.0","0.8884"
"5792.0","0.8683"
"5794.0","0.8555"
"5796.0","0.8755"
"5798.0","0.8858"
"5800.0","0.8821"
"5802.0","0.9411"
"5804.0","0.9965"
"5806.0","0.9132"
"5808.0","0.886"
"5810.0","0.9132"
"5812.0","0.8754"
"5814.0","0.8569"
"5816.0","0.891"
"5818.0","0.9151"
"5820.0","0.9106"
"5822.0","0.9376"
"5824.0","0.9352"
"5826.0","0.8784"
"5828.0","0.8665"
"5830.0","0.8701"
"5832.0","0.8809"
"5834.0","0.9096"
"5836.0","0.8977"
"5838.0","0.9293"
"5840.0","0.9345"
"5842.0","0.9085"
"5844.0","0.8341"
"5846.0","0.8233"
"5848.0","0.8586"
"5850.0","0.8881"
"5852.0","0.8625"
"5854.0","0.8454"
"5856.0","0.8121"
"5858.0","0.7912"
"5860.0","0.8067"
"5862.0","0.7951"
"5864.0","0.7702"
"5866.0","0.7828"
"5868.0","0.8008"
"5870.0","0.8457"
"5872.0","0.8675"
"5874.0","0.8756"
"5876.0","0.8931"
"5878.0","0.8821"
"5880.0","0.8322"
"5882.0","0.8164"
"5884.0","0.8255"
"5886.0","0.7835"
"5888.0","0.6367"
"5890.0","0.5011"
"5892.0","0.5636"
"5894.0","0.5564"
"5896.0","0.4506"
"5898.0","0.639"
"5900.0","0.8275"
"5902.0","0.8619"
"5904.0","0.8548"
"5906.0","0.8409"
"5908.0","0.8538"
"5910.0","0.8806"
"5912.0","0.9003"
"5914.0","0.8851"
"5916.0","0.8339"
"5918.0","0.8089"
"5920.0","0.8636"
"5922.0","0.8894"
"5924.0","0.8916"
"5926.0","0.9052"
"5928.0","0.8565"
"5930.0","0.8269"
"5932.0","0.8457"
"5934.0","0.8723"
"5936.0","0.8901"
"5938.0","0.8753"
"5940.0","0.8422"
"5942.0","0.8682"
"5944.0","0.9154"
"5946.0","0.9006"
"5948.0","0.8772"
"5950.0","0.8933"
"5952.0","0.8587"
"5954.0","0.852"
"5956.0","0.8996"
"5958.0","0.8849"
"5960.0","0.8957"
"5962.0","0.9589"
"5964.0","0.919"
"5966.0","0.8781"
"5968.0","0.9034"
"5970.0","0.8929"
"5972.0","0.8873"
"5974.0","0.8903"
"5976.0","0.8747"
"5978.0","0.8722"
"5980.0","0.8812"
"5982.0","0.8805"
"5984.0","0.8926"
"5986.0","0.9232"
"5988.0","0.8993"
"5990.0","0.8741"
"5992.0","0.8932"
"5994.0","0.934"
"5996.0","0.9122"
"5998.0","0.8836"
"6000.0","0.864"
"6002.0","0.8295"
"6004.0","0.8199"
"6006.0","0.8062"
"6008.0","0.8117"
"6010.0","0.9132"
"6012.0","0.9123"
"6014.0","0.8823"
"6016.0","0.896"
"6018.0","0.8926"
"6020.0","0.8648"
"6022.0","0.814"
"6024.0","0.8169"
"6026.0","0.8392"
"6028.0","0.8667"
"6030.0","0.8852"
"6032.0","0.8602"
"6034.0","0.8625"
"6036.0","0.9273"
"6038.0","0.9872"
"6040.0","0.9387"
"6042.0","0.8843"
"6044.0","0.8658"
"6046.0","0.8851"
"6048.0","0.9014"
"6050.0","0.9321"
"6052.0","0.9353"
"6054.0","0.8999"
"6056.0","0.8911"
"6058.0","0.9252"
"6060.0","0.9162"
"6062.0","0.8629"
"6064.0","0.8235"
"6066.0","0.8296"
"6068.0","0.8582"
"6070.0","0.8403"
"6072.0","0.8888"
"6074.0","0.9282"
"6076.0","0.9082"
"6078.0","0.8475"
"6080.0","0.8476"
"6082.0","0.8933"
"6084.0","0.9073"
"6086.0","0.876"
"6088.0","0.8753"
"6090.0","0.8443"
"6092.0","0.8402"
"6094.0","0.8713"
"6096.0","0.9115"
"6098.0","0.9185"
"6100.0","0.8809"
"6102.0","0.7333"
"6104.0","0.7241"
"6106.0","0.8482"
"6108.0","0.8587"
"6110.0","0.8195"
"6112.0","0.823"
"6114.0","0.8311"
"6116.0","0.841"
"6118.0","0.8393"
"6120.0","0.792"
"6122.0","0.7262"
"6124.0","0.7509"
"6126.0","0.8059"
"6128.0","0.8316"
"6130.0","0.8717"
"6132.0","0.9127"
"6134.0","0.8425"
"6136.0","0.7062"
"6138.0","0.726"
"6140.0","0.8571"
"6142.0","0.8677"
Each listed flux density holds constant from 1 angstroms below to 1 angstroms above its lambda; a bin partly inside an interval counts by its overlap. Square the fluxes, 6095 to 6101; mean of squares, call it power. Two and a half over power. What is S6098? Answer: 3.1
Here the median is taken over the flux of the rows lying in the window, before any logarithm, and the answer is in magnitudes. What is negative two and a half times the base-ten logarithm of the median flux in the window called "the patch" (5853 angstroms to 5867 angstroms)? 0.249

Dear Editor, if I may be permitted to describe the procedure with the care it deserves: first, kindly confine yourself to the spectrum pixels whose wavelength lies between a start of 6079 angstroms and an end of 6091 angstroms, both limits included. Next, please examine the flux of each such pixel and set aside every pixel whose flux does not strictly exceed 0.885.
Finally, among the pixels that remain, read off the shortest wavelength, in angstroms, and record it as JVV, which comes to 6082.0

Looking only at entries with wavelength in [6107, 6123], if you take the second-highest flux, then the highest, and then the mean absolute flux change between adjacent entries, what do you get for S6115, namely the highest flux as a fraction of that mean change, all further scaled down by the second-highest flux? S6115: 41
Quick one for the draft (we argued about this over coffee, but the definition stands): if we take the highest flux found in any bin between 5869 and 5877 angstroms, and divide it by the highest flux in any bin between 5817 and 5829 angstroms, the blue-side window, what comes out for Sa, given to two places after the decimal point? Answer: 0.95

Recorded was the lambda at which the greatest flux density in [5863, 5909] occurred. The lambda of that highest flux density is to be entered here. 5876.0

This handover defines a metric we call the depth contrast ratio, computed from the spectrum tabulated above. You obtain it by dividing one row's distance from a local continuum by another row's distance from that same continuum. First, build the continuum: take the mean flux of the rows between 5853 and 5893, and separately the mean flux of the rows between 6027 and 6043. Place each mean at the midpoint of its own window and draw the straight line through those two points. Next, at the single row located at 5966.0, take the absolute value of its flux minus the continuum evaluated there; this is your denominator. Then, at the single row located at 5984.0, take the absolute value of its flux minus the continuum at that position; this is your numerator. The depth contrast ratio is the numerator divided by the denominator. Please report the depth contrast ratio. 1.1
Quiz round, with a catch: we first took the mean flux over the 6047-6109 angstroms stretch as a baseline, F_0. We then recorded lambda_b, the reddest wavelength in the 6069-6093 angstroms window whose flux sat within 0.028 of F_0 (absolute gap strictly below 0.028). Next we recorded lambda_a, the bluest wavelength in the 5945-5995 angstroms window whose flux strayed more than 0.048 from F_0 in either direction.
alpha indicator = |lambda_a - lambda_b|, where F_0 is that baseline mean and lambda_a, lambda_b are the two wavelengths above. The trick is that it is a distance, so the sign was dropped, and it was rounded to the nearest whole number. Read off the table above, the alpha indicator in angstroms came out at 128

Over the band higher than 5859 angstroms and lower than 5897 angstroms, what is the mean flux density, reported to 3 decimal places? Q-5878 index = 0.752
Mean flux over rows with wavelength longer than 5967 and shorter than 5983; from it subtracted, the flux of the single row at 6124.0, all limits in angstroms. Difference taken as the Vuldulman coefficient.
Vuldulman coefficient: 0.13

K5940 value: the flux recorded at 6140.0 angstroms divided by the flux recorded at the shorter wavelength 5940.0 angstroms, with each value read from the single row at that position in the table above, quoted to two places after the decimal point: 1.02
